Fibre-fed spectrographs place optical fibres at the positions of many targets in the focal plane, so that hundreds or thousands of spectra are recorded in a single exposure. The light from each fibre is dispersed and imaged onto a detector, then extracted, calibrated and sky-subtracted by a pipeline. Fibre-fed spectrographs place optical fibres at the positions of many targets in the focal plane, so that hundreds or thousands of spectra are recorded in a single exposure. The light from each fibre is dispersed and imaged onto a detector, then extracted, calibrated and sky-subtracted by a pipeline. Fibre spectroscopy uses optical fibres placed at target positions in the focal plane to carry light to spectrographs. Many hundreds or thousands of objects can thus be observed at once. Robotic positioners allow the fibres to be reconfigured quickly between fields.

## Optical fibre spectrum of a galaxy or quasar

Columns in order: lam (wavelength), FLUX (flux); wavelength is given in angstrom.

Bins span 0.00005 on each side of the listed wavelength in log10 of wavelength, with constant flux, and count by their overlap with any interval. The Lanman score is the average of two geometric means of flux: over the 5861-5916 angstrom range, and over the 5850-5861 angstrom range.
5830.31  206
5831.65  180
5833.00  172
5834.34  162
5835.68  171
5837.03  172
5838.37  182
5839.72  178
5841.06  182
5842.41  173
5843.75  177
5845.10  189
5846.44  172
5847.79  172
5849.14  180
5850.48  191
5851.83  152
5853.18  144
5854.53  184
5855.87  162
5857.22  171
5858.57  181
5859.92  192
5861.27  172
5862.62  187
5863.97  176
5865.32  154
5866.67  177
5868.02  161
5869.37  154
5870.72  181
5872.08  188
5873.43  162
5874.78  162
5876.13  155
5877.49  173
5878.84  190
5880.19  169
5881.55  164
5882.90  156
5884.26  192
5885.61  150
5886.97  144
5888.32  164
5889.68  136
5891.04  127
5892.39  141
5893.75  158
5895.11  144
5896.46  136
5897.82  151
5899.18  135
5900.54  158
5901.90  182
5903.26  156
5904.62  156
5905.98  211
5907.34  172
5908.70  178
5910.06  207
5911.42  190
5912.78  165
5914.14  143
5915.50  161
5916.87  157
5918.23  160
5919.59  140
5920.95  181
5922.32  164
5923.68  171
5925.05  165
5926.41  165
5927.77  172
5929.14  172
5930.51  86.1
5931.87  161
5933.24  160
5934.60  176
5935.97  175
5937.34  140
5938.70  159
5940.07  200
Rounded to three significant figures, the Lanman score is 167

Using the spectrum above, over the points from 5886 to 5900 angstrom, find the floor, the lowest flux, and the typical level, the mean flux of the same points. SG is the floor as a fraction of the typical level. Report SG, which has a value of 0.88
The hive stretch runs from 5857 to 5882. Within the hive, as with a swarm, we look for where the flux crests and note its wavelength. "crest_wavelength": 5859.92 angstrom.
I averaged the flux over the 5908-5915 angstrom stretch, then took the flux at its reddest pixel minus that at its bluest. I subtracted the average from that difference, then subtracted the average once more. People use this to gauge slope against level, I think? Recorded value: -388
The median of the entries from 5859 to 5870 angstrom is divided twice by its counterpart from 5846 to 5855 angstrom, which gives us 0.0059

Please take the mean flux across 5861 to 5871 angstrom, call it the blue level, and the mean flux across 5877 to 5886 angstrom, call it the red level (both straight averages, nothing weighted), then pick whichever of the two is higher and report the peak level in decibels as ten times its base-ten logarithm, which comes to 22.3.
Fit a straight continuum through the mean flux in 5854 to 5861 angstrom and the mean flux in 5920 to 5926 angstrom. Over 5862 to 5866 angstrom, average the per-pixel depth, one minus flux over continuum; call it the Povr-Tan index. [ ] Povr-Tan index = 0.03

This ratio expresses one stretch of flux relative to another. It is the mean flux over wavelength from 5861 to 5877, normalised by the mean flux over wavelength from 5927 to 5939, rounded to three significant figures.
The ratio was 1.09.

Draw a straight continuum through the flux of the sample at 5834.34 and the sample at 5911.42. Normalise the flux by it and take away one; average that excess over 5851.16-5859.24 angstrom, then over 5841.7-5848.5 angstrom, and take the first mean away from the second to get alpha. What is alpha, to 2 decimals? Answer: 0.09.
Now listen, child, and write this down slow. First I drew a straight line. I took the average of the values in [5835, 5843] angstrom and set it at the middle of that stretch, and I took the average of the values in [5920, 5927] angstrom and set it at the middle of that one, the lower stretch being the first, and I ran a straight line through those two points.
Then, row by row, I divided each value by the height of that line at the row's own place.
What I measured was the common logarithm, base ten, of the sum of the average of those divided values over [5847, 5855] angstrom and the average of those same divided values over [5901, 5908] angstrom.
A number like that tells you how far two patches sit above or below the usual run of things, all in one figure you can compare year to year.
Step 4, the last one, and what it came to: 0.301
